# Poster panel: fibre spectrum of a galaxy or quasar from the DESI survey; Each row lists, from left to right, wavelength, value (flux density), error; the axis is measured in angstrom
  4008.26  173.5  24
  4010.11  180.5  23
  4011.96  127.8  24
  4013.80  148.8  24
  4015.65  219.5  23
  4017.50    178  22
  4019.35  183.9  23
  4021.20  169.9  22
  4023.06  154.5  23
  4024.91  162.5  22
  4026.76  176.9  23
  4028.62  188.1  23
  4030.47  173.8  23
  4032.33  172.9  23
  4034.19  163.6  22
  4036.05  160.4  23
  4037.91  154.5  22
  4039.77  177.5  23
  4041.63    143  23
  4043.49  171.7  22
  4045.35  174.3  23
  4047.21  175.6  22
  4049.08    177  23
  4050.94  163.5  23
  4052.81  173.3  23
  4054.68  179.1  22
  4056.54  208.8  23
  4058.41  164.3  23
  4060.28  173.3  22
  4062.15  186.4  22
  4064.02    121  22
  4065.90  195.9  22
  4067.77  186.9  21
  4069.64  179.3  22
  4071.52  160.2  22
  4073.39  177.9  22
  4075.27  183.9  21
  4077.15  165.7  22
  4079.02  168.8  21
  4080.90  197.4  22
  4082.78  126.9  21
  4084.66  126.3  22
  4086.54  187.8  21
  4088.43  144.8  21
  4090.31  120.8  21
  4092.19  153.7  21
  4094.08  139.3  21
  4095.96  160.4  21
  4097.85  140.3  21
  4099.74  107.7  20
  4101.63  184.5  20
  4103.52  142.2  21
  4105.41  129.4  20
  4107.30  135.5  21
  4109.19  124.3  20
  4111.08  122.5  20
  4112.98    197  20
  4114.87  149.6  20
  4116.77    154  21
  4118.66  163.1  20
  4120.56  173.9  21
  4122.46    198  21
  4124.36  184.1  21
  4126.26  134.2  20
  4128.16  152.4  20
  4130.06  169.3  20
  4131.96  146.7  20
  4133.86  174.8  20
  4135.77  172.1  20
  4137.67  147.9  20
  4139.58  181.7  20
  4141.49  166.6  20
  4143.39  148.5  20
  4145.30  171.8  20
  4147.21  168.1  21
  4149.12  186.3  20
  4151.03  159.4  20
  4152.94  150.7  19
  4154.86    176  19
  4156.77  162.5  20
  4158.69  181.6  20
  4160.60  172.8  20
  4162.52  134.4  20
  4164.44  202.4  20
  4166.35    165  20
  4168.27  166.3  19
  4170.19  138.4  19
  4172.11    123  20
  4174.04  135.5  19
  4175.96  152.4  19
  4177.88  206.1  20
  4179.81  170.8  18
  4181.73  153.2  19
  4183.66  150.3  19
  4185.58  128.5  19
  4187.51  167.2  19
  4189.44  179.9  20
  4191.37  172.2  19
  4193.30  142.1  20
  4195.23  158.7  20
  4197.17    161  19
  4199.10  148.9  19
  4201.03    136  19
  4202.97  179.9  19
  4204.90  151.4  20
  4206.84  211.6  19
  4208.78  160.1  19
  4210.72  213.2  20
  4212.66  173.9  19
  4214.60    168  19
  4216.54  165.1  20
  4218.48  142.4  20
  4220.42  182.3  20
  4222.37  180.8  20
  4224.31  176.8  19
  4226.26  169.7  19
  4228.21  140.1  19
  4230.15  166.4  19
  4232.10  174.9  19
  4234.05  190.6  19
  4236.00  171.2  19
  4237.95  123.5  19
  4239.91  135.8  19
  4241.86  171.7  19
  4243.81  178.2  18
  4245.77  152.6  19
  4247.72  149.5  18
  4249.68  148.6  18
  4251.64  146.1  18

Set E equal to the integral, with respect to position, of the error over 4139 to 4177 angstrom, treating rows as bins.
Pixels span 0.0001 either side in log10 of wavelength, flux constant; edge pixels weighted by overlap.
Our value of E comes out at 750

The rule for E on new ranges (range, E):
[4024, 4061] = 838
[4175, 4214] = 751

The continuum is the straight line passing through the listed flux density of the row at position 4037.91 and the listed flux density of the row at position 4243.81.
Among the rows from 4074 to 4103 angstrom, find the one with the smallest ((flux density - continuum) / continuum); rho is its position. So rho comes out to 4099.74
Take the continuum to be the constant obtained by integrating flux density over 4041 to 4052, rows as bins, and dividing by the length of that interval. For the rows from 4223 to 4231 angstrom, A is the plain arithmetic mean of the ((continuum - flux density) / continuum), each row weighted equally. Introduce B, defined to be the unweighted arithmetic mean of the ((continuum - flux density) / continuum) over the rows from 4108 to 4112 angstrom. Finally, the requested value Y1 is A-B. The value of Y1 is -0.24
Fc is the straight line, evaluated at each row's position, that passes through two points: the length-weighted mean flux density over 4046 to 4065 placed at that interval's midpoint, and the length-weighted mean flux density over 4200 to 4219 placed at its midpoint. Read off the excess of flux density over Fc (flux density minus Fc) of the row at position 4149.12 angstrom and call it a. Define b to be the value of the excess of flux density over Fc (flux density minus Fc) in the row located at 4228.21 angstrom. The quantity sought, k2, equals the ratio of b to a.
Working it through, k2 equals -2.0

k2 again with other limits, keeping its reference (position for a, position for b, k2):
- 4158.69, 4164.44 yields 3.0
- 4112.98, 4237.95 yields -1.9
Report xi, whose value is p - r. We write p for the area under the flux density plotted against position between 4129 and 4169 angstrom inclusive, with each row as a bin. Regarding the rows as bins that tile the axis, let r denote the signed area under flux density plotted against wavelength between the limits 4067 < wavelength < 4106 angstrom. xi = 574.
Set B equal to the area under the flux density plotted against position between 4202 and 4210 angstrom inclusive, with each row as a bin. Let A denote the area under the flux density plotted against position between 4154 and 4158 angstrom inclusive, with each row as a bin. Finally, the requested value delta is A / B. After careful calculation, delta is 0.5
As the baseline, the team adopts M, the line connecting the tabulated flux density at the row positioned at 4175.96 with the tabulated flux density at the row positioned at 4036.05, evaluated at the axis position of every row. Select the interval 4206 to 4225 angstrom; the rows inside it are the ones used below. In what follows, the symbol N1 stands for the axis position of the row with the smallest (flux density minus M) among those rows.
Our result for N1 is 4218.48 angstrom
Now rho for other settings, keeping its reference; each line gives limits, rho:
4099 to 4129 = 4099.74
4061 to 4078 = 4064.02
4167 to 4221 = 4172.11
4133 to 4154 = 4137.67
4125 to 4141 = 4126.26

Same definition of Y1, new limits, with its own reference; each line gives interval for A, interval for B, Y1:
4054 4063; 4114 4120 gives -0.16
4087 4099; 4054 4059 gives 0.24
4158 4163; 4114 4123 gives 0.03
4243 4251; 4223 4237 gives 0.08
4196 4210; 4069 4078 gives 0.06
